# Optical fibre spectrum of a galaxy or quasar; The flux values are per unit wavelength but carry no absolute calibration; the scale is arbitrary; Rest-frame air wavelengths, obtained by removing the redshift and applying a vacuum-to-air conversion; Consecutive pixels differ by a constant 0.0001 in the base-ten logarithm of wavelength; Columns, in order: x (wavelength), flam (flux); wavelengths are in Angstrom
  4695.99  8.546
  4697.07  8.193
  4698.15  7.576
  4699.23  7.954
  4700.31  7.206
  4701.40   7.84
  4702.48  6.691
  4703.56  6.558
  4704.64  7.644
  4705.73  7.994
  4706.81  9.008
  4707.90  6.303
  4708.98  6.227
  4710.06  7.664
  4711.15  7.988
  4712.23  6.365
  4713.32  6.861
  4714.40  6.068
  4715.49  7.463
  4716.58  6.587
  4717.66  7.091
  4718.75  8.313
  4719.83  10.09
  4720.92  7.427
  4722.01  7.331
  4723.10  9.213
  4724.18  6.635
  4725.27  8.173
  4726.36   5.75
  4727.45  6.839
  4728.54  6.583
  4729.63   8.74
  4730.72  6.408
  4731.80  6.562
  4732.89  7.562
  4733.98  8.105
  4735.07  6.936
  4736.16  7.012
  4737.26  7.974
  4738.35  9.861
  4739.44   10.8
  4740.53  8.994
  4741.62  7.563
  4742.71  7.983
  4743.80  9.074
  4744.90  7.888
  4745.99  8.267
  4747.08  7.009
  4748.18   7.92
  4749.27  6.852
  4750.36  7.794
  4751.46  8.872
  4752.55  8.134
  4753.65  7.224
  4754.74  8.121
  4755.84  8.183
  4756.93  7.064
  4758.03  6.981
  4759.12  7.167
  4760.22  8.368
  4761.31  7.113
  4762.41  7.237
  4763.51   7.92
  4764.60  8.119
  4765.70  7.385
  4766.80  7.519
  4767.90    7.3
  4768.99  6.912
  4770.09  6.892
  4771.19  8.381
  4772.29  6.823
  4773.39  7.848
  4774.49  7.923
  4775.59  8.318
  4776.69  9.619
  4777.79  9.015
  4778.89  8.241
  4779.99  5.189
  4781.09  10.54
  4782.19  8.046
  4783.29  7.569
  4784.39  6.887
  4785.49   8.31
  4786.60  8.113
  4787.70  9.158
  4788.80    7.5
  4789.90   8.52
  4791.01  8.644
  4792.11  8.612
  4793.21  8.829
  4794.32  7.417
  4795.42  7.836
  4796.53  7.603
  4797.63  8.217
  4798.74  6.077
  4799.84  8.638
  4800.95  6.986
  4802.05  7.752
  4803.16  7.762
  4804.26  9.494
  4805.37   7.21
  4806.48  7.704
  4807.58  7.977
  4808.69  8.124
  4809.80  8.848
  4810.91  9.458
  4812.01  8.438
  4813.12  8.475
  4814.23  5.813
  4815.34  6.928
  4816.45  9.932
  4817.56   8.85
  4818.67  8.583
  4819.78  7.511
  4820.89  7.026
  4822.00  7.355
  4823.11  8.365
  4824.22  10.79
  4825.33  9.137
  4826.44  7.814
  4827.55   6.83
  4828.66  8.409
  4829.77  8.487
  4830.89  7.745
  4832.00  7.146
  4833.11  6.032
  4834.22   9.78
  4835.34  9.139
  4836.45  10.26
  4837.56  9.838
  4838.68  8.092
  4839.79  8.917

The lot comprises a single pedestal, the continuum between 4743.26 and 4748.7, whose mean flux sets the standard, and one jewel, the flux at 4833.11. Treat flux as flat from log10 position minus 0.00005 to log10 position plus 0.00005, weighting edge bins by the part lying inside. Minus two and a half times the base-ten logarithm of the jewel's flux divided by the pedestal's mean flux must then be 0.31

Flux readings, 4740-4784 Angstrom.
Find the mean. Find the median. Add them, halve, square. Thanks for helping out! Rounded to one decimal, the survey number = 61.9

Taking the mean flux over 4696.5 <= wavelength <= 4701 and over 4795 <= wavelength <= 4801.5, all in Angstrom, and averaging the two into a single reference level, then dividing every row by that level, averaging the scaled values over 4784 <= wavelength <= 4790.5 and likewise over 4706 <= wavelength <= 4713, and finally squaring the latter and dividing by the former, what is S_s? 0.85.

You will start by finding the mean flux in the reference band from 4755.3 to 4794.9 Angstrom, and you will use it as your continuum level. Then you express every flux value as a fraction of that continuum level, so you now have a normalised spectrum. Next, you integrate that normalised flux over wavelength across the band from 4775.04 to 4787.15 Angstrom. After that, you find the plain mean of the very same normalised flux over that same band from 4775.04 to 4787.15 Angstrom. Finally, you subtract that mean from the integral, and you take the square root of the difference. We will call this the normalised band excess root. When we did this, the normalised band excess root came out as 3.4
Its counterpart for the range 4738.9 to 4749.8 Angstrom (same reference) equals 3.2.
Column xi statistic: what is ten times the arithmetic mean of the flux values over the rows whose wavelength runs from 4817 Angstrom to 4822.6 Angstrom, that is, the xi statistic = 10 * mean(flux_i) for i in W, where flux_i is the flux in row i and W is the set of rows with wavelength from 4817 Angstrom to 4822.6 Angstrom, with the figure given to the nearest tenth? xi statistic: 78.7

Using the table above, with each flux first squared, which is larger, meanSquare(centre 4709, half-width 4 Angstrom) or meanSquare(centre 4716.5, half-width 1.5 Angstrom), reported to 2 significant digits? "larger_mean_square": 55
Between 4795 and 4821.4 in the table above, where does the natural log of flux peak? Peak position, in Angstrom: 4816.45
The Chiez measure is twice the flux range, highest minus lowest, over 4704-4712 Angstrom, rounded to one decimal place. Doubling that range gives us 5.6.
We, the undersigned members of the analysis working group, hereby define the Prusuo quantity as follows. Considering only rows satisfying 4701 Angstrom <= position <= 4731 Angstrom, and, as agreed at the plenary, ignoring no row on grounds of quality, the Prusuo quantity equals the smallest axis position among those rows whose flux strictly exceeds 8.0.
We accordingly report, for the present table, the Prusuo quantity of 4706.81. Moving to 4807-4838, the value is 4808.69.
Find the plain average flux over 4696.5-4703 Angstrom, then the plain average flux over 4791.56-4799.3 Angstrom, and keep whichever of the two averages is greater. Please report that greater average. 7.8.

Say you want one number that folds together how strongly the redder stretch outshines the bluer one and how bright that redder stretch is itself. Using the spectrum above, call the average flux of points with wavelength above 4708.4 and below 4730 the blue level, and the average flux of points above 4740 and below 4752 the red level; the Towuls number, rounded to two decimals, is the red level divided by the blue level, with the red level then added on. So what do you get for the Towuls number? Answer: 9.11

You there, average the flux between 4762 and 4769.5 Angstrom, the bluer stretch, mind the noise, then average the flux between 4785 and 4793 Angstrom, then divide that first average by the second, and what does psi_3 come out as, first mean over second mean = 0.89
